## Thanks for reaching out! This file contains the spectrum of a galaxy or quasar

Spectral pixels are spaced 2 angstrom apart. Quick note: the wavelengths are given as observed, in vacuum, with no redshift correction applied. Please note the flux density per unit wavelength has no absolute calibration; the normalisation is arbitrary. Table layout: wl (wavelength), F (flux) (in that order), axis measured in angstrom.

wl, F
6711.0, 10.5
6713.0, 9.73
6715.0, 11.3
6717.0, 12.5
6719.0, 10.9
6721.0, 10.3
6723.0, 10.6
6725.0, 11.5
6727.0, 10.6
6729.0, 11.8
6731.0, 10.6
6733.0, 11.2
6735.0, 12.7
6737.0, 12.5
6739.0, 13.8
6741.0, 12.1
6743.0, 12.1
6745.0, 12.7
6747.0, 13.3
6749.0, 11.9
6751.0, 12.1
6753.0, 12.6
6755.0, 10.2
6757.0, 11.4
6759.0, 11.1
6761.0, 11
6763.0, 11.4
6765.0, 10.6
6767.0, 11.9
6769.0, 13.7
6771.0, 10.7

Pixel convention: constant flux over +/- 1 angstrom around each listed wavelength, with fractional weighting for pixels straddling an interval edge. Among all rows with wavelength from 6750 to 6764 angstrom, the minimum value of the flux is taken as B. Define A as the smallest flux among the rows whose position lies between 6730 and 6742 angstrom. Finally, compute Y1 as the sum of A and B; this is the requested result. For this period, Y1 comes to 20.8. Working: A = 10.6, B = 10.2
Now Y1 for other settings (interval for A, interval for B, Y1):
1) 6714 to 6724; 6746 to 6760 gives 20.5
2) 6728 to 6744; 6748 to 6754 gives 22.5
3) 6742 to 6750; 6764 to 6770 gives 22.5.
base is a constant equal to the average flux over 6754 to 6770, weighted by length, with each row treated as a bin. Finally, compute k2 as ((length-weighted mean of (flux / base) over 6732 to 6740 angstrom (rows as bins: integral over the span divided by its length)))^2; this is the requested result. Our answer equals 1.21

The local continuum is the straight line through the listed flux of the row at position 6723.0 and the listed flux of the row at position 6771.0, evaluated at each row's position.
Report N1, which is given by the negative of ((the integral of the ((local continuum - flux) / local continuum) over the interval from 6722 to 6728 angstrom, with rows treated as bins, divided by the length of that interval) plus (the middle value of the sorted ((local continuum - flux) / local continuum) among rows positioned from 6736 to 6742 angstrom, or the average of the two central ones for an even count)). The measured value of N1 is 0.20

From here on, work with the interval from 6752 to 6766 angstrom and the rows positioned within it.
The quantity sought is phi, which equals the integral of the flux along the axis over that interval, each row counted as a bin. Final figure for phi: 157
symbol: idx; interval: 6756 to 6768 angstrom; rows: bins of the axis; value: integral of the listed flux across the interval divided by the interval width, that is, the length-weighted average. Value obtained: 11.23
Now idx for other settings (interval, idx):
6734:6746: 12.65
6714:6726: 11.18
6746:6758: 11.92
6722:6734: 11.05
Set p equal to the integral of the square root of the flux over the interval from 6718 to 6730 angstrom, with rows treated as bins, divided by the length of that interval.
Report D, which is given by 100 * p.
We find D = 331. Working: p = 3.31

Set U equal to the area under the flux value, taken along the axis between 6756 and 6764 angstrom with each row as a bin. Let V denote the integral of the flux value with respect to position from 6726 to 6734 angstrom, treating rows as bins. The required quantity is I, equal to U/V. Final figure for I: 1.02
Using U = 90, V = 88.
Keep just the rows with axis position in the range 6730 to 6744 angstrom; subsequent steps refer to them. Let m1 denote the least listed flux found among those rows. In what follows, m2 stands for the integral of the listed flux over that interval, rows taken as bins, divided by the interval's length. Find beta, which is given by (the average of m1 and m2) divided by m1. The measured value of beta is 1.07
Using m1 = 10.6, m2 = 12.1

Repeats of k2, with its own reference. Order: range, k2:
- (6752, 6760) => 0.98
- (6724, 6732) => 0.95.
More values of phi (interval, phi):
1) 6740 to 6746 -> 74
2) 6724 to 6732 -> 89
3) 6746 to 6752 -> 75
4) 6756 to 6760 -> 45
